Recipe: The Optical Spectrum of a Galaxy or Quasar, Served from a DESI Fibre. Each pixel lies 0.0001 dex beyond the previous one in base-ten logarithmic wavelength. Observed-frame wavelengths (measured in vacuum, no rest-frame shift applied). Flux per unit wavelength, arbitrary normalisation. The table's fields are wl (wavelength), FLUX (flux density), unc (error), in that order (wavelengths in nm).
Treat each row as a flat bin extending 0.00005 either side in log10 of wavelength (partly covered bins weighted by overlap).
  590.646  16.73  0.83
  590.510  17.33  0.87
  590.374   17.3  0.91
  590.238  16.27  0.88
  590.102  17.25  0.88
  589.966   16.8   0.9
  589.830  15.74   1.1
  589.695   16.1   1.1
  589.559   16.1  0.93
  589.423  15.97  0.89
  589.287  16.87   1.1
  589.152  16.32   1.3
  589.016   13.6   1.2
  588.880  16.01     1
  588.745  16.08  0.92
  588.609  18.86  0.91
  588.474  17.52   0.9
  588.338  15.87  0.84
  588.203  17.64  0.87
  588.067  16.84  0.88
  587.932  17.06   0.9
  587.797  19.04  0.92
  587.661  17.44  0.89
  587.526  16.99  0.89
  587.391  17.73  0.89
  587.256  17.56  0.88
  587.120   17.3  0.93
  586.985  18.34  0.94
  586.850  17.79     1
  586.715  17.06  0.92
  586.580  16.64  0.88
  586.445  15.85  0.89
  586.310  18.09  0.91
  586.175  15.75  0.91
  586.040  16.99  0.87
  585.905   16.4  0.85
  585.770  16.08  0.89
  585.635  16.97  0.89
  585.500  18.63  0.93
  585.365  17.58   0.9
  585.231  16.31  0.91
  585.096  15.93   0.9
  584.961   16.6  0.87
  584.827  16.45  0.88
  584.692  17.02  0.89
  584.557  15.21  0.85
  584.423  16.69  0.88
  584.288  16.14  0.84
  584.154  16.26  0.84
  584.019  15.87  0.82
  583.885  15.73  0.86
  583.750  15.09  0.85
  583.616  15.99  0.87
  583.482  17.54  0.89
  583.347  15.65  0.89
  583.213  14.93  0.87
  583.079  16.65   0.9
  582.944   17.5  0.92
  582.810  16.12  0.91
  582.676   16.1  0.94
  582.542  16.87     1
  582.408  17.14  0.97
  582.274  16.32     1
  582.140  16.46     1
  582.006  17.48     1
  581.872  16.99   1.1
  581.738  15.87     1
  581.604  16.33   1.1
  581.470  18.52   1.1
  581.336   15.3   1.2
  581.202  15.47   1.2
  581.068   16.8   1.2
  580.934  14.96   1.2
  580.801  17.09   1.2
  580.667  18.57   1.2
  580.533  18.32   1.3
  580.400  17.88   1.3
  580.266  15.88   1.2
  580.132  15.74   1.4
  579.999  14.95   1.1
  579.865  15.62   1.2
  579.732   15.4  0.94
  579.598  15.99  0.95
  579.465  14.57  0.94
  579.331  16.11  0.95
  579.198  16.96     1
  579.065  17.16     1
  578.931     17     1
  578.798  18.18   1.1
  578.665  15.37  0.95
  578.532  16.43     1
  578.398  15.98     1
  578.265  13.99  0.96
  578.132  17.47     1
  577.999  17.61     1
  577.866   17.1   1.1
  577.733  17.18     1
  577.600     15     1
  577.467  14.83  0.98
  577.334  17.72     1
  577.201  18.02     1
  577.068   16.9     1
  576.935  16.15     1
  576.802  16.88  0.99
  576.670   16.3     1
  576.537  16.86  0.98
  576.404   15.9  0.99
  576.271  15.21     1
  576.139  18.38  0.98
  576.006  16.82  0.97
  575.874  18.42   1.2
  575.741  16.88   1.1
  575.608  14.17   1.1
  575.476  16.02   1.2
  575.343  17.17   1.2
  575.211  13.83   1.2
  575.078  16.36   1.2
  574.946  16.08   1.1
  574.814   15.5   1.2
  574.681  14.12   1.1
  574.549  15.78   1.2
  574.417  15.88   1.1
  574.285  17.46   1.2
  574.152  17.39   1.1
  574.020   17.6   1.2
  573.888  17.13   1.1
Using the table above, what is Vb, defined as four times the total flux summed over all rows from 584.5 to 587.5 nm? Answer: 1489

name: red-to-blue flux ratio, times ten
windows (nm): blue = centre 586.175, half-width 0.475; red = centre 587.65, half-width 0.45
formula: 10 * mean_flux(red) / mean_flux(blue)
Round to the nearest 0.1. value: 10.6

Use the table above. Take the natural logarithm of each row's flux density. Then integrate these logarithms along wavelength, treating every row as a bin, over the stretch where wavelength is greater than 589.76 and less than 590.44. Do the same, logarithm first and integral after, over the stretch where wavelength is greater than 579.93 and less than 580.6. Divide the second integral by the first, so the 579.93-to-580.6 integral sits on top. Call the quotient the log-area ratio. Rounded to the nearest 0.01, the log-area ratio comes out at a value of 0.98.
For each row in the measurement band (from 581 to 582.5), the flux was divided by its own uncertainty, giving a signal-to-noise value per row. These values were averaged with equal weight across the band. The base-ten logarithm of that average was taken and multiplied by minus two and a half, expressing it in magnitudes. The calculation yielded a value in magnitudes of -2.98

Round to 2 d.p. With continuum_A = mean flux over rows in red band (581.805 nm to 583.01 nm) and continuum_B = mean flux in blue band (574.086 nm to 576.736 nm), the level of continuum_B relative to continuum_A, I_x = 0.97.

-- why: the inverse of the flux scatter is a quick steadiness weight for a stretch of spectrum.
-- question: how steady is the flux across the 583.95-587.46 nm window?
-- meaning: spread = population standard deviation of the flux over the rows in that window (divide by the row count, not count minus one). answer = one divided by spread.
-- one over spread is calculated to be 1.17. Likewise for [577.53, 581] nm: 0.82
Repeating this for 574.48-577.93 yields 0.81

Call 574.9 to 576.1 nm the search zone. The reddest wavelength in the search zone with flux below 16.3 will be 575.608 nm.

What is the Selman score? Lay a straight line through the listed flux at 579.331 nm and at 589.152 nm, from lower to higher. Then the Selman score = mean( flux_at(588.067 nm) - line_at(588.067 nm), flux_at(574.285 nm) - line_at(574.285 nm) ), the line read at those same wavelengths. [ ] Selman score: 1.0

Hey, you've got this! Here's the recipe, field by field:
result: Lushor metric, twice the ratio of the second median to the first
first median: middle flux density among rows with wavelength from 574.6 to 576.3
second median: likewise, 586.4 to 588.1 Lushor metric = 2.15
